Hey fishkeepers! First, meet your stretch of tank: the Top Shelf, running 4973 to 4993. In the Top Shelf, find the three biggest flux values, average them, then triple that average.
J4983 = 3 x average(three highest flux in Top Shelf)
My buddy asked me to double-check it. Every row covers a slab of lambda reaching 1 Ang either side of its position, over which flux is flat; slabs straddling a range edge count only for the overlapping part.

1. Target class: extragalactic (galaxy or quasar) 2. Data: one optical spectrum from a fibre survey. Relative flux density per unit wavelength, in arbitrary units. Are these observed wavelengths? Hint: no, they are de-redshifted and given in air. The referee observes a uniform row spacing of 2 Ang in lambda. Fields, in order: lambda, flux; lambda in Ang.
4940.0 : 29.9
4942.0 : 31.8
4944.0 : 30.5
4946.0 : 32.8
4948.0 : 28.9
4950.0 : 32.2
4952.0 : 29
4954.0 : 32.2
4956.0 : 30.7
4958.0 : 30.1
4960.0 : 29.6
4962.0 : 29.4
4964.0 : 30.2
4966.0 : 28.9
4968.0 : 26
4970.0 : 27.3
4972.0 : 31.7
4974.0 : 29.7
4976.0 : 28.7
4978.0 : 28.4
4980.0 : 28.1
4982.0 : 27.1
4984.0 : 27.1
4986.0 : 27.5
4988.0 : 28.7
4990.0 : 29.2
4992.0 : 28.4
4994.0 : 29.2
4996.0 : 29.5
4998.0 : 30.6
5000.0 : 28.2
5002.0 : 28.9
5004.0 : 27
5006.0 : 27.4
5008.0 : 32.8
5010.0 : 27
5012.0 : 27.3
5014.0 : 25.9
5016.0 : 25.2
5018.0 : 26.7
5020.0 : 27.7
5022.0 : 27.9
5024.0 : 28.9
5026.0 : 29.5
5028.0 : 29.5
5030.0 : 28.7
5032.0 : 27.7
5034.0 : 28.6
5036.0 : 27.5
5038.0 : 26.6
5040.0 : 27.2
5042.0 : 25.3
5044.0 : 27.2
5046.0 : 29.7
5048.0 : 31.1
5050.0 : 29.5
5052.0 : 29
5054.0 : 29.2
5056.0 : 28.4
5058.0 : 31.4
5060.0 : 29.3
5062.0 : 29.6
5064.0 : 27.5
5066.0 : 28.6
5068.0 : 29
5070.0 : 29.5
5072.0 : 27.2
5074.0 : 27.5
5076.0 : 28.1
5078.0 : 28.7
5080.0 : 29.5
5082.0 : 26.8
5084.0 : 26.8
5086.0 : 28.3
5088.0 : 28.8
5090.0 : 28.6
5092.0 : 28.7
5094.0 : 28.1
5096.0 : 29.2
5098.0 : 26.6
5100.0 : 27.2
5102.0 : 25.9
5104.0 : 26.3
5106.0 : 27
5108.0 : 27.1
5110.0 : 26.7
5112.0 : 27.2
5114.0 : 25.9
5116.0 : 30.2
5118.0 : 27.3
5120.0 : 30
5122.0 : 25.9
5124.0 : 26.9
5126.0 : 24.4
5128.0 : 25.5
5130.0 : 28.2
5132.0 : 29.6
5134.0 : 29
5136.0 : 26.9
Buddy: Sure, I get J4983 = 88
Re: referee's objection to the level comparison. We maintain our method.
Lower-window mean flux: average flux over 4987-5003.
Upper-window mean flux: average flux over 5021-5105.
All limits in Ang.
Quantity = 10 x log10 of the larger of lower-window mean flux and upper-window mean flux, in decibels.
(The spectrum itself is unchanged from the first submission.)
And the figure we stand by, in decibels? 14.64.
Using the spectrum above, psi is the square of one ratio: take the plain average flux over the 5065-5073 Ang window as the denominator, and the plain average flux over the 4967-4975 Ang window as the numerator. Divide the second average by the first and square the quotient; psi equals 1.01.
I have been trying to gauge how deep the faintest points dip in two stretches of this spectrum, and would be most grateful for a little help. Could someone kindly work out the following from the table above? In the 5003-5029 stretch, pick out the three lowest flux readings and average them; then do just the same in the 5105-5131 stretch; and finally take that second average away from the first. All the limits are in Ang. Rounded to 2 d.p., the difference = 0.67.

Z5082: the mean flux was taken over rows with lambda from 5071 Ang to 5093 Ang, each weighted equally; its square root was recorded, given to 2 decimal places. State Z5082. 5.30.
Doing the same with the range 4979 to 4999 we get 5.34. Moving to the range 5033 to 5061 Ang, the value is 5.35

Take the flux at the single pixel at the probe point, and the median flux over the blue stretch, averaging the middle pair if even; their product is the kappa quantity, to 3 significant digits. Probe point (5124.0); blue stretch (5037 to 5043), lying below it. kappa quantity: 716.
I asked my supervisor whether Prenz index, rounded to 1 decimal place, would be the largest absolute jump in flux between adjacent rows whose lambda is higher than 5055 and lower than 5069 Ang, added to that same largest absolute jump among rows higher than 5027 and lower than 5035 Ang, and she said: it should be 4.0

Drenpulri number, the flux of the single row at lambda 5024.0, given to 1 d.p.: 28.9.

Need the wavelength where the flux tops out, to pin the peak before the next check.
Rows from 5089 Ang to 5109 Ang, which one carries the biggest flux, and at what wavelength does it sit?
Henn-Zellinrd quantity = 5096.0 Ang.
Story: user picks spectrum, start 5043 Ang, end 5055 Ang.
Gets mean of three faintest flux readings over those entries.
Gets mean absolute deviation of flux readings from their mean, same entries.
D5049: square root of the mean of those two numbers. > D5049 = 3.83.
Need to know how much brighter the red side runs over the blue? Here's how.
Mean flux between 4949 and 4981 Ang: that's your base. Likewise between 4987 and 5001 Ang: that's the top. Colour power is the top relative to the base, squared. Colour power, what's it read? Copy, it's 0.97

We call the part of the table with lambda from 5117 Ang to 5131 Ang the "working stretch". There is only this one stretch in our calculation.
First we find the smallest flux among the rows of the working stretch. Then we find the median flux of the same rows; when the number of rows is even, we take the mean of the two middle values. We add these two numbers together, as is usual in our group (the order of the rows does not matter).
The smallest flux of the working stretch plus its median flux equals 51.3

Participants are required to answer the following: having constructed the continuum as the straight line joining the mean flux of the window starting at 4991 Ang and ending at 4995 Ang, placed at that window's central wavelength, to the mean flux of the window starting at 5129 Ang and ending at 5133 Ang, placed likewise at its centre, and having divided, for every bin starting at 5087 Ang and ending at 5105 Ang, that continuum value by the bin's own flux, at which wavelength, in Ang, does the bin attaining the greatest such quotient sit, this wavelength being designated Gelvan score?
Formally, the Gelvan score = 5102.0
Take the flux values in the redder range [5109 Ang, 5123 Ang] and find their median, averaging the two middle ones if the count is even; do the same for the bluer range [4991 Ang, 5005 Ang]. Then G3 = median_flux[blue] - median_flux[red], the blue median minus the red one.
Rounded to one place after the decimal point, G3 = 1.7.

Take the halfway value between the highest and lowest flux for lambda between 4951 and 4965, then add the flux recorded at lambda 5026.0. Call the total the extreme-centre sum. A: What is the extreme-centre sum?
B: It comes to 60.1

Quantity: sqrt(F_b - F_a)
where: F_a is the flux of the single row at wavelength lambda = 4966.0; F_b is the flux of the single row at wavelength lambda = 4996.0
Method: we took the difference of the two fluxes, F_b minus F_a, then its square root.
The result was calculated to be 0.77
